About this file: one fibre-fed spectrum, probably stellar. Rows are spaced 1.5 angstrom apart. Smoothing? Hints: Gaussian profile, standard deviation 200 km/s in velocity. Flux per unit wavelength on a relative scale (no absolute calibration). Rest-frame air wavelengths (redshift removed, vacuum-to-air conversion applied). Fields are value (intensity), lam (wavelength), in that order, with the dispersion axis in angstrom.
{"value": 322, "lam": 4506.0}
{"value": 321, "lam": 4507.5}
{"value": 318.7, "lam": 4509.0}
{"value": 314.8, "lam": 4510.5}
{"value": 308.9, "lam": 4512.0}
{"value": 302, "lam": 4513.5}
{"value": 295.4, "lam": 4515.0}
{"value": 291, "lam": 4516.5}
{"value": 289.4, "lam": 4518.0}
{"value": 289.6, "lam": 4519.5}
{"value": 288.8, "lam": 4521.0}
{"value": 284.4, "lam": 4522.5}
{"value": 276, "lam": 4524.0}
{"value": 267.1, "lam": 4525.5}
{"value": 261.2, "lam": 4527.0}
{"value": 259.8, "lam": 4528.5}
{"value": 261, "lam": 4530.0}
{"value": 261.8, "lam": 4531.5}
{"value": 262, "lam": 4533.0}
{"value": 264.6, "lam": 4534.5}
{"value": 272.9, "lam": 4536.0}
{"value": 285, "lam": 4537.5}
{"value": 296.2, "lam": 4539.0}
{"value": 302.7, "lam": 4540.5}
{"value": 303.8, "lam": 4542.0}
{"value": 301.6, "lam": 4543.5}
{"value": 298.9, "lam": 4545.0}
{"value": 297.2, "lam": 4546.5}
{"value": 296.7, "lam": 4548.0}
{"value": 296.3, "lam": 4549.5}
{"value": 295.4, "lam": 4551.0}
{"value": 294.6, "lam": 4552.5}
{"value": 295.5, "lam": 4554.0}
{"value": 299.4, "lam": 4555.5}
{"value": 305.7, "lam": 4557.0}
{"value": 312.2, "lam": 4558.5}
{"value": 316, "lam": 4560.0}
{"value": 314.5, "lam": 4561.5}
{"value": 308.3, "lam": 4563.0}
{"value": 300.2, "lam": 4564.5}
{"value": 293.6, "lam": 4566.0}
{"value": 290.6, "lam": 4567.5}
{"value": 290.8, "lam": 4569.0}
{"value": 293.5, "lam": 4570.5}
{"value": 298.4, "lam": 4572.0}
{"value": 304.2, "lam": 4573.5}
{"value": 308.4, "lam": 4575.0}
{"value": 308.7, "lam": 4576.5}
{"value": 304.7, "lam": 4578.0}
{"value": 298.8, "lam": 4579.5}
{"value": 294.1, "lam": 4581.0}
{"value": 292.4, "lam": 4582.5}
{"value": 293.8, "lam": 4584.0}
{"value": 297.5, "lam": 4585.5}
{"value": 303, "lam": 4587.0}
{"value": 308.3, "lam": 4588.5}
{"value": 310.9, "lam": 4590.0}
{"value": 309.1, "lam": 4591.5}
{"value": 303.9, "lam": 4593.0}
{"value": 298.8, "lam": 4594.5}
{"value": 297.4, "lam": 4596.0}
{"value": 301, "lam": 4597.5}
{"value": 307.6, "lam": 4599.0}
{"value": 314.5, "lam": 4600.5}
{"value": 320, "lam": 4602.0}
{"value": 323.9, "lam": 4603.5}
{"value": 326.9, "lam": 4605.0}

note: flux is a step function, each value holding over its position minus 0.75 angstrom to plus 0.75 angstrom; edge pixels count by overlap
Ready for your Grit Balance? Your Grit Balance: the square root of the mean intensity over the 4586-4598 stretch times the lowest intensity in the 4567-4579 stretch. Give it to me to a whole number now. 297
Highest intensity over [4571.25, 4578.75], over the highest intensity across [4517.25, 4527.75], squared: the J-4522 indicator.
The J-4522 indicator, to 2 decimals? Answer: 1.14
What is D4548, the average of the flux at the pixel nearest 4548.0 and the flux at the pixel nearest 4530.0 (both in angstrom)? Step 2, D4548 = 279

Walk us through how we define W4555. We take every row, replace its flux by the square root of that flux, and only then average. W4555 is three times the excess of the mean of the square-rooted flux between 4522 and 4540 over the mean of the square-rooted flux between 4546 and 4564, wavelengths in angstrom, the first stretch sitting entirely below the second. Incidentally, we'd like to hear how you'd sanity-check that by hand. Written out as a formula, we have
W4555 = -2.8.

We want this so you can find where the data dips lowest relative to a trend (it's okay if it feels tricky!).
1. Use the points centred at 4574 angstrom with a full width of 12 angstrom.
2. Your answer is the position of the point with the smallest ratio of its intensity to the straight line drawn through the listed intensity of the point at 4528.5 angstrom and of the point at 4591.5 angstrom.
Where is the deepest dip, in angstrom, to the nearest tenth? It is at 4579.5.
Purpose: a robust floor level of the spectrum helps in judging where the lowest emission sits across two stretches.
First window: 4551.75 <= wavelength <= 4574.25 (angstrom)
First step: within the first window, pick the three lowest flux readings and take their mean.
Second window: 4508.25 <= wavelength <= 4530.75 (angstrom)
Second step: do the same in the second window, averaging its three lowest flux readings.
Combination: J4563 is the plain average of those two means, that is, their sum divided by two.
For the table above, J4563 276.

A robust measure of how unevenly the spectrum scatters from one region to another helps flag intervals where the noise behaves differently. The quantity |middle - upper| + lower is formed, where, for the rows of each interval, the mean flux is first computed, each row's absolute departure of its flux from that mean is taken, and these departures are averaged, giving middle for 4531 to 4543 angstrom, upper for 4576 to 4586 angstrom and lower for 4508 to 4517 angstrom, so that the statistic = 20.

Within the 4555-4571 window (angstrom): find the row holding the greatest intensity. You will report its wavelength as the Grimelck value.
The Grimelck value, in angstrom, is 4560.0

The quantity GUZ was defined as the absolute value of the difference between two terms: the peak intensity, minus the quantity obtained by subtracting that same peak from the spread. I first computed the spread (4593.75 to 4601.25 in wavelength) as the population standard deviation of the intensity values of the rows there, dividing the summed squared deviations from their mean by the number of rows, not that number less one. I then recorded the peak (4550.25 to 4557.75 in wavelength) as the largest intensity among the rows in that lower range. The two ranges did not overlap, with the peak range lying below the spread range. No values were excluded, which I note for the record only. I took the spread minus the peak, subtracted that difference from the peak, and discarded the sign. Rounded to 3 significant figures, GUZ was 605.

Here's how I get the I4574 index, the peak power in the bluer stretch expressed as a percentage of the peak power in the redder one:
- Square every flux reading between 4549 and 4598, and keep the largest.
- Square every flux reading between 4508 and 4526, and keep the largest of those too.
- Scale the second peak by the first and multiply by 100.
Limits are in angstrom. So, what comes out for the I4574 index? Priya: 102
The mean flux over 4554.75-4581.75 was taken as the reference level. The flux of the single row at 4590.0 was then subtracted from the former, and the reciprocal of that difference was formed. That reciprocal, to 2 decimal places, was -0.12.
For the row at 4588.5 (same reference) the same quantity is -0.17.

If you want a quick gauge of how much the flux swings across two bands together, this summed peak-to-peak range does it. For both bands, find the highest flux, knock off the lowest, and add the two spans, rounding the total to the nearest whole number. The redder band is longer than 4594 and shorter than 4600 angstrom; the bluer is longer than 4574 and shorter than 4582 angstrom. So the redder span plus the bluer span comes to 25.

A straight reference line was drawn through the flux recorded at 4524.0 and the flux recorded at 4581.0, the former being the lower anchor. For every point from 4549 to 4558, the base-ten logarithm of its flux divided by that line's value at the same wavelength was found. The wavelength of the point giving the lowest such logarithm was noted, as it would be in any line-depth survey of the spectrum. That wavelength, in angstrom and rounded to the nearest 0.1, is 4552.5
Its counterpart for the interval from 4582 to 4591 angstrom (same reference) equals 4582.5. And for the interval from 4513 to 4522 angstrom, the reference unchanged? 4521.0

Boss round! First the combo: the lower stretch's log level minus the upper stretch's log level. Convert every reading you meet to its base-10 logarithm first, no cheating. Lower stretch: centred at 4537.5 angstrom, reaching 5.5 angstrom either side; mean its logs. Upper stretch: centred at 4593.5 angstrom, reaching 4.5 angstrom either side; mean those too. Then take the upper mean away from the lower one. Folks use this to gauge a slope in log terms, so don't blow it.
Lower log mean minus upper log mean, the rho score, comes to -0.030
